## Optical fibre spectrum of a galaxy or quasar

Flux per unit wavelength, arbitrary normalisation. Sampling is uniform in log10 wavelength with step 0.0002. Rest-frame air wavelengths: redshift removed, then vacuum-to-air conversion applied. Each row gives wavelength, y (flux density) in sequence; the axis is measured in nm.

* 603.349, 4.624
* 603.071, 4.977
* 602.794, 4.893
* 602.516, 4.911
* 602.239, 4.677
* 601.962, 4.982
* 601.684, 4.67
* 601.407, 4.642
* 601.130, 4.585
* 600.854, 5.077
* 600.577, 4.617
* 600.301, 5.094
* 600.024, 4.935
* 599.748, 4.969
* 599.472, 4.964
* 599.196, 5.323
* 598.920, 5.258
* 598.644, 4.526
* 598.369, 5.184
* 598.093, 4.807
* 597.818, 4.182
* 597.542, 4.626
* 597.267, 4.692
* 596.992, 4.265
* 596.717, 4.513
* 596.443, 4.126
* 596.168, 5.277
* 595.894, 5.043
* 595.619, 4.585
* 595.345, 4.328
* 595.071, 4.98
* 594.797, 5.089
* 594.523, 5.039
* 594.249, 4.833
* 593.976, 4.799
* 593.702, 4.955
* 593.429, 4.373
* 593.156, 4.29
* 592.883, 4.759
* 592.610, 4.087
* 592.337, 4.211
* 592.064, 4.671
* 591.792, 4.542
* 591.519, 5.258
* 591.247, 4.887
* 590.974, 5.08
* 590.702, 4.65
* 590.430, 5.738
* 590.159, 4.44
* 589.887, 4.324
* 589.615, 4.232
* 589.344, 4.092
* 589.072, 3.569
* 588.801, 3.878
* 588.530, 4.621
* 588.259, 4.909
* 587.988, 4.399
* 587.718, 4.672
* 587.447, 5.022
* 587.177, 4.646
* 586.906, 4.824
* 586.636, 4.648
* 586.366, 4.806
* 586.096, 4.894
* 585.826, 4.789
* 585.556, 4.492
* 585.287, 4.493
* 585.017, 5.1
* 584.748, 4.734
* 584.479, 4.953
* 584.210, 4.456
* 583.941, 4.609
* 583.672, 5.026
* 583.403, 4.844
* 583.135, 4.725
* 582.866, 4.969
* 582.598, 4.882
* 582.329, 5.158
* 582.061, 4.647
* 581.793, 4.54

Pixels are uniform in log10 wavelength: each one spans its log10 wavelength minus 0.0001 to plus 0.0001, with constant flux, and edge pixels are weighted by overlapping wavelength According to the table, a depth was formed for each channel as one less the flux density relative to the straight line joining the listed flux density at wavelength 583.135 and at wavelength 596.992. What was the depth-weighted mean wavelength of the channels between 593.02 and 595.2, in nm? 594.49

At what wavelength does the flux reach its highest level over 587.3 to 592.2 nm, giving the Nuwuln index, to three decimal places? 590.430 nm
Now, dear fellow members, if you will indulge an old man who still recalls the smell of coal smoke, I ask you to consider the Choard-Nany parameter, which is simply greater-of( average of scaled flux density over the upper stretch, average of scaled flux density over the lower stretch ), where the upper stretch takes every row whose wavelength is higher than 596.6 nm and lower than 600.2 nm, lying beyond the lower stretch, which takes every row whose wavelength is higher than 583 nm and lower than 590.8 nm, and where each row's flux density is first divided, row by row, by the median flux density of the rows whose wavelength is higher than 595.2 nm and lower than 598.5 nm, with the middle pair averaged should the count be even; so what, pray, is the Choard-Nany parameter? 1.040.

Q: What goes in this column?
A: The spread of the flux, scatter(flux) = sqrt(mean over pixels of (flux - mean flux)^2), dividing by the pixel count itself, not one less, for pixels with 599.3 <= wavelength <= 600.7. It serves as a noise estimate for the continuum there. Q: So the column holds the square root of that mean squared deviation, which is 0.16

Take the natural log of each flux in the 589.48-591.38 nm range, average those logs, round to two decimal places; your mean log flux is 1.56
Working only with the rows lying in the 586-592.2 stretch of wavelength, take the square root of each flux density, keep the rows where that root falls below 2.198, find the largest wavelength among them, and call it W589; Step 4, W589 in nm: 592.064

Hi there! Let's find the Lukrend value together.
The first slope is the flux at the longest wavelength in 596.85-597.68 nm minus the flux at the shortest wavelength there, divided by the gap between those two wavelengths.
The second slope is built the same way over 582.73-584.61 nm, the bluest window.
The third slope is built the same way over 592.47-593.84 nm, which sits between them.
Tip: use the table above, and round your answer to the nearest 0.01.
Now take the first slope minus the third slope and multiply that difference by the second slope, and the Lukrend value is 0.00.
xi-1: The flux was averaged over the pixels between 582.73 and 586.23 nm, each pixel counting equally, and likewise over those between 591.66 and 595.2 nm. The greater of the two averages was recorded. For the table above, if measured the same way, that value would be 4.78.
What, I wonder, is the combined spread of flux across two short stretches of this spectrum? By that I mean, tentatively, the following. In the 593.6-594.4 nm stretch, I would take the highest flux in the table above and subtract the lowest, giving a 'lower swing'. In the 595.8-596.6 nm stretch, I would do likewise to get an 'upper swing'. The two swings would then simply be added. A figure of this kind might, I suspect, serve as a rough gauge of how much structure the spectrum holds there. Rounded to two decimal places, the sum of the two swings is 1.31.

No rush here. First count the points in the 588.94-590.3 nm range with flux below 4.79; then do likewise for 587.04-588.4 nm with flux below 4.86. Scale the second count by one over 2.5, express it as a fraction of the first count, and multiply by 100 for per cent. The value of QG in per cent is 24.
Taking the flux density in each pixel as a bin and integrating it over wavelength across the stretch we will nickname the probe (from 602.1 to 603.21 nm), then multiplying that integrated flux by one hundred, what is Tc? 540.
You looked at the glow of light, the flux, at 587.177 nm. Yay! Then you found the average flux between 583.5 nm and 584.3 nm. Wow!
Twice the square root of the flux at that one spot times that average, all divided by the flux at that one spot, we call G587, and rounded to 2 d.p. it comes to 2.01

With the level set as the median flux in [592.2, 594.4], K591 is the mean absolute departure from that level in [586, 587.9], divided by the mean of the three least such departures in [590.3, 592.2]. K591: 3.1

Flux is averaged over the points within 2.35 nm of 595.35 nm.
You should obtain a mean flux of 4.69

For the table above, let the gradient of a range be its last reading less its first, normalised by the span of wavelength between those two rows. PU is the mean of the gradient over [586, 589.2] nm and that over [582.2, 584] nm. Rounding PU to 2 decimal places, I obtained -0.39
